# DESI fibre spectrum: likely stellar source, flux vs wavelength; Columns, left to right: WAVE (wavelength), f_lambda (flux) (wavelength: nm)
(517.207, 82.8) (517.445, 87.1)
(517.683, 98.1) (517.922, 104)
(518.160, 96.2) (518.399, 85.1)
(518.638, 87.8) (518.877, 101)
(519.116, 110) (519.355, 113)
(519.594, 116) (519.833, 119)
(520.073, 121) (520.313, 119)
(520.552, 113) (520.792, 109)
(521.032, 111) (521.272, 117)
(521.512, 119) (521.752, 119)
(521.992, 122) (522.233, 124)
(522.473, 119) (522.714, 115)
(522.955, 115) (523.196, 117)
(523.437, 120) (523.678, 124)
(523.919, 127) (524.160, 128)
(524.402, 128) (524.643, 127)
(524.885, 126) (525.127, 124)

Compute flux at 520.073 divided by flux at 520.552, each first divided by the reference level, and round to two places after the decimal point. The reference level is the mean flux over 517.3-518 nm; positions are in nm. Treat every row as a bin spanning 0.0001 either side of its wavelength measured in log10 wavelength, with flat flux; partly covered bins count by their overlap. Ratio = 1.07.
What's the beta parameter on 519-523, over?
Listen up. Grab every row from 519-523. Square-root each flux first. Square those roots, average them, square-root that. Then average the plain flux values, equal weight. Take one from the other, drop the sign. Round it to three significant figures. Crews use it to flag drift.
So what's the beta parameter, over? 106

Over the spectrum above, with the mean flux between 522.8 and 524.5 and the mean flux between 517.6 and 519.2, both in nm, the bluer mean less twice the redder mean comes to -148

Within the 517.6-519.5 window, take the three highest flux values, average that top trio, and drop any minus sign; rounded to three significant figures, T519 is 109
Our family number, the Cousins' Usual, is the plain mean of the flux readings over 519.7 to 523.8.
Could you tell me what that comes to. 118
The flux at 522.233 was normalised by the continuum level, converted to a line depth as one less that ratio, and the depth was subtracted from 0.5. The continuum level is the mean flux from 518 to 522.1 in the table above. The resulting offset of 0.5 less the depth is 0.62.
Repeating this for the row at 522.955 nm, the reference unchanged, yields 0.54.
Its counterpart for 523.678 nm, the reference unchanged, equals 0.62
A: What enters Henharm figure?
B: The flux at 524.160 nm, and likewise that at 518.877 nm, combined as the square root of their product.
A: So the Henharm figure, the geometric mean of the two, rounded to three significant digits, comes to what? 114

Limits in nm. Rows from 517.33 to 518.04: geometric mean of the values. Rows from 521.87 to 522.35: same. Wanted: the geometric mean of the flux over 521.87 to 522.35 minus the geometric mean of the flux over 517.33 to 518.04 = 27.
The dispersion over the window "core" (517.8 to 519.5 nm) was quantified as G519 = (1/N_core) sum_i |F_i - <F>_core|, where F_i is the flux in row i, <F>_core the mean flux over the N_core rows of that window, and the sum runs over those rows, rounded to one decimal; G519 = 8.5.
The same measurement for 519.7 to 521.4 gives 3.9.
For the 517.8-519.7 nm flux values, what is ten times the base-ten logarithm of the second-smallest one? 19.4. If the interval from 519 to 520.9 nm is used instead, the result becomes 20.4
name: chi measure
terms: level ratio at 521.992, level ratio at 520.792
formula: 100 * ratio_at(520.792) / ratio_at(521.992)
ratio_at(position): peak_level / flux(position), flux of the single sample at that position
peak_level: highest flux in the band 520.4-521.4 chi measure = 112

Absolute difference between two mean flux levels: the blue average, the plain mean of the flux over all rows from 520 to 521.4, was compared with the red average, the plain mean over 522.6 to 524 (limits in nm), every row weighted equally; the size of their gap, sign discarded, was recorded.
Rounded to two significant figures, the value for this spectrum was 4.7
